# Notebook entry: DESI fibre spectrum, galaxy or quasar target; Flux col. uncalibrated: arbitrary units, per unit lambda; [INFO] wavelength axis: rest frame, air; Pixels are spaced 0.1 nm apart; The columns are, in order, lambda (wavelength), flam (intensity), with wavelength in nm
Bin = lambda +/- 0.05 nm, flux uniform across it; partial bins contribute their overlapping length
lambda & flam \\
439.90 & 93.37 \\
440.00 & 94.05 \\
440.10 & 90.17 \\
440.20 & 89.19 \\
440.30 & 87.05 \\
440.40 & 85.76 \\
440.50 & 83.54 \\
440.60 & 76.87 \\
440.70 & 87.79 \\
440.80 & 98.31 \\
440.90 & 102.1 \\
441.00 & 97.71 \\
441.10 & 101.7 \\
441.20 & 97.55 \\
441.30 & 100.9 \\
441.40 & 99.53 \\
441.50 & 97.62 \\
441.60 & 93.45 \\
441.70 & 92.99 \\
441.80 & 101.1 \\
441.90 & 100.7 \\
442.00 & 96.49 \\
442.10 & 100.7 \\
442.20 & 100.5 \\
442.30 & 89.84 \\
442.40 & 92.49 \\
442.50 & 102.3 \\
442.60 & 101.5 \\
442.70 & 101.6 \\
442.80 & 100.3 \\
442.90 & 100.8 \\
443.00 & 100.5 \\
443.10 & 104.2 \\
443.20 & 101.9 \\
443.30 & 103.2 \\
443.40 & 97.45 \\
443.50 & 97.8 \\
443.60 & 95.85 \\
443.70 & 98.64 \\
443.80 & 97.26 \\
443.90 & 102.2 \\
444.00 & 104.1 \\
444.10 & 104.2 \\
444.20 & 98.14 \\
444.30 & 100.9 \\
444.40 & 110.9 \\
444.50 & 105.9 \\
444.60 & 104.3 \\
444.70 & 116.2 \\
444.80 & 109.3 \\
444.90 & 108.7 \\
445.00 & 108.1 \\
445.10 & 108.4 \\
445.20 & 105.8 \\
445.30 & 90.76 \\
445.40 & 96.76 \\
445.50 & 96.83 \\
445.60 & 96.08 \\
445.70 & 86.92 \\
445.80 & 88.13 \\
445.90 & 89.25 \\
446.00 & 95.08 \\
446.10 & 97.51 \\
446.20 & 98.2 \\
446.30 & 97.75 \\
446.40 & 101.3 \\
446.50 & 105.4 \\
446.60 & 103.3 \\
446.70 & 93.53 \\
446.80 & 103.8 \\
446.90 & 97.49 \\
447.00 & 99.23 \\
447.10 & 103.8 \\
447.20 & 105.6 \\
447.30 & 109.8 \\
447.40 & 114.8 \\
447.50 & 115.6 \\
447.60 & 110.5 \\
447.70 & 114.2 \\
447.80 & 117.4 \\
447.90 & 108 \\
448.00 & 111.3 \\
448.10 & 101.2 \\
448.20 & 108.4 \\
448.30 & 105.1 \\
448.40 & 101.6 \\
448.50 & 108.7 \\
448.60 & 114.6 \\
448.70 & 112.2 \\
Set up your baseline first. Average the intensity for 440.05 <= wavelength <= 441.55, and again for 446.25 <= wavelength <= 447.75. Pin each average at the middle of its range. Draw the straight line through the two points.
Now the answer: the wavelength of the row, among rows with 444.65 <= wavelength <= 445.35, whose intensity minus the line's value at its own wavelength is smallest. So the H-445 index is 445.30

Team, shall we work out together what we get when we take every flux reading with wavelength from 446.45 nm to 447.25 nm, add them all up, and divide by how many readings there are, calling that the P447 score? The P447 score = 102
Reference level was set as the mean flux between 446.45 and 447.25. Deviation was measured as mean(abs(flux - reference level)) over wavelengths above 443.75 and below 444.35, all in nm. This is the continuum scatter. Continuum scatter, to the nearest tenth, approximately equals 2.4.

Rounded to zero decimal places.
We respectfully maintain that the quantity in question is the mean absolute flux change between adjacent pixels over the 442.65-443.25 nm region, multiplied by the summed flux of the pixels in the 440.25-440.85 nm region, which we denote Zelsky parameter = 841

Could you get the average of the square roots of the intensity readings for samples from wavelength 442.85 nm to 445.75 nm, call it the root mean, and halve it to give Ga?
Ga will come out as 5.042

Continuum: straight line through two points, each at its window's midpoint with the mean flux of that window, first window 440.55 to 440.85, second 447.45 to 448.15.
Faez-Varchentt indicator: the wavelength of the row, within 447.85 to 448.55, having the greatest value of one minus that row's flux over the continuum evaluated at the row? 448.40 nm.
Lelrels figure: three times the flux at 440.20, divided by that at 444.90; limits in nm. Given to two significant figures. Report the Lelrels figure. 2.5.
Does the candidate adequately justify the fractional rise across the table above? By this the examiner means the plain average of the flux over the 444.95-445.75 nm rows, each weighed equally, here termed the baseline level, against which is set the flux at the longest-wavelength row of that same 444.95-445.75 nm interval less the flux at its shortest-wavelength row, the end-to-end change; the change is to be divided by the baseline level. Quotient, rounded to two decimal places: -0.21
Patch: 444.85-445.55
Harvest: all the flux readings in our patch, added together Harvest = 715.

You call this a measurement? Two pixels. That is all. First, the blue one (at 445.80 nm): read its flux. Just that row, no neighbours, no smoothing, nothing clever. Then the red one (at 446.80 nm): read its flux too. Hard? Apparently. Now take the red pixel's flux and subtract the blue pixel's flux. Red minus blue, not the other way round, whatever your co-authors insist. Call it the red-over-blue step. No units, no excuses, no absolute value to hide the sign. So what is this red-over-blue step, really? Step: 16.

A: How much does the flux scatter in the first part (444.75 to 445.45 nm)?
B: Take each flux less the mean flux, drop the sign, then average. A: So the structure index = 5.8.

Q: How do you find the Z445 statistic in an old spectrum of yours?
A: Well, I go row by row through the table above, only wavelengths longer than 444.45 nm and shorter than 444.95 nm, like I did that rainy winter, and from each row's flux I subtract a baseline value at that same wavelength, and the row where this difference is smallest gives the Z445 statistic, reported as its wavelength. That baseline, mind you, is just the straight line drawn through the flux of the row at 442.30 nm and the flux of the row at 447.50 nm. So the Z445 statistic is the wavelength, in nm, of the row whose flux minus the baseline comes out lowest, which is 444.60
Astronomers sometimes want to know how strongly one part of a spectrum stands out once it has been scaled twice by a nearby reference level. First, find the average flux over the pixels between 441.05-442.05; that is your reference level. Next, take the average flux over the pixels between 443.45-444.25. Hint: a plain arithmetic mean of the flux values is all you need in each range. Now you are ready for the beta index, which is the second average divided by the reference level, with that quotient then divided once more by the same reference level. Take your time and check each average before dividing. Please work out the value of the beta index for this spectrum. 0.0103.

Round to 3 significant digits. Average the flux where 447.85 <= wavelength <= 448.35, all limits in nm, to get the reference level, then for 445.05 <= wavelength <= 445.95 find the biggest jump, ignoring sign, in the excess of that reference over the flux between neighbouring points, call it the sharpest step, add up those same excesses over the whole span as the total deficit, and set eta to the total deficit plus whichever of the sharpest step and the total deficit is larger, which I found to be 205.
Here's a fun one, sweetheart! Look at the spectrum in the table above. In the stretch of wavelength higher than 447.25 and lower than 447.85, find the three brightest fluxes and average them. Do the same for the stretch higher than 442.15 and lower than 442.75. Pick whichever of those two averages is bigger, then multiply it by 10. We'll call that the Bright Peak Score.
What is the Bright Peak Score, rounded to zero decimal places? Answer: 1159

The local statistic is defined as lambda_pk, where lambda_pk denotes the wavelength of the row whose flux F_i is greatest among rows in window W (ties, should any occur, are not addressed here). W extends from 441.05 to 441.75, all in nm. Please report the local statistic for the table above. 441.10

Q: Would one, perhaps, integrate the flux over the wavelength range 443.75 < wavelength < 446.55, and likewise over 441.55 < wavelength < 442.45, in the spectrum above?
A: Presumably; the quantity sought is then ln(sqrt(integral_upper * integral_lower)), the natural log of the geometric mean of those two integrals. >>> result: 5.05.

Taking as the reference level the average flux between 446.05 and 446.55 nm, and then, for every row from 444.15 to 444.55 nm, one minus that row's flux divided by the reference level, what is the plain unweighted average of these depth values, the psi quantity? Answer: -0.04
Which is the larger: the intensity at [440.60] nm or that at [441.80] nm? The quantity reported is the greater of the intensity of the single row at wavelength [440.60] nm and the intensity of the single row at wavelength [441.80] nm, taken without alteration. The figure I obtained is 101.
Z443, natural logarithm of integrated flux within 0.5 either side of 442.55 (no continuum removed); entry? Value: 4.6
